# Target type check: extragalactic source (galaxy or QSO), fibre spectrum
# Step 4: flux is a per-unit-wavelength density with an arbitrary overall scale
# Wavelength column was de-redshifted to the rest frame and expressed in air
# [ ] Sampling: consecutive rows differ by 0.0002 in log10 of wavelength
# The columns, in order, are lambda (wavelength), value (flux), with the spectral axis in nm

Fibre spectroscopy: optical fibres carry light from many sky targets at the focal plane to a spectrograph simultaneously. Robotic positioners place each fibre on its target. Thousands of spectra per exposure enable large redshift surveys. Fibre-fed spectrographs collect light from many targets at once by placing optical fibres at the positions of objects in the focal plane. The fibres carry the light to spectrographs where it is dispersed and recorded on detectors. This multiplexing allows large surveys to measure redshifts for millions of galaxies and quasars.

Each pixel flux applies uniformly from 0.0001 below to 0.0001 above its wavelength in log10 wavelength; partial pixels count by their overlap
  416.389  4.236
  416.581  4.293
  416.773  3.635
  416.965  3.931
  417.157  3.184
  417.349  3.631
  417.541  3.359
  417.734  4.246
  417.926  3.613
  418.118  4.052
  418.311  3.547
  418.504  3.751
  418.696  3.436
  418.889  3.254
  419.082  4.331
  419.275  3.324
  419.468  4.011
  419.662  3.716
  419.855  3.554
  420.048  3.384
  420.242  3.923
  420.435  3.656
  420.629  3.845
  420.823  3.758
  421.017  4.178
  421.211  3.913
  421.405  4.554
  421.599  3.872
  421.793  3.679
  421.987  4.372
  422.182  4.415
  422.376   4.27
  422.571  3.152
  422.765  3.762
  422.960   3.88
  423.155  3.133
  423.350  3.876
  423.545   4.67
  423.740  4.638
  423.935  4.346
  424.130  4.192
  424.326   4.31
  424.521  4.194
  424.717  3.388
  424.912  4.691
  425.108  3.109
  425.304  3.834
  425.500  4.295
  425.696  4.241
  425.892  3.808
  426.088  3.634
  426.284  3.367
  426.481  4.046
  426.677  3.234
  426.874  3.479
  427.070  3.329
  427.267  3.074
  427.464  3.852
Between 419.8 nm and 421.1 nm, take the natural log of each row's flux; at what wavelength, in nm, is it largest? 421.017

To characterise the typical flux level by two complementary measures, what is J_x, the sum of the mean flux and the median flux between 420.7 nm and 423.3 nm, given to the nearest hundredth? 7.80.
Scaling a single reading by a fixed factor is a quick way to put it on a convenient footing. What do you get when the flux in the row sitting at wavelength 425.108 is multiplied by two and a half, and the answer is 7.8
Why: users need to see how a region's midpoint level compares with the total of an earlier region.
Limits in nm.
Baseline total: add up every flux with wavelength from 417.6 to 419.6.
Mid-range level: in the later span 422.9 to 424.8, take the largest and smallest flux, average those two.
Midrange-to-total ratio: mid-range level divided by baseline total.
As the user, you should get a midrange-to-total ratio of 0.104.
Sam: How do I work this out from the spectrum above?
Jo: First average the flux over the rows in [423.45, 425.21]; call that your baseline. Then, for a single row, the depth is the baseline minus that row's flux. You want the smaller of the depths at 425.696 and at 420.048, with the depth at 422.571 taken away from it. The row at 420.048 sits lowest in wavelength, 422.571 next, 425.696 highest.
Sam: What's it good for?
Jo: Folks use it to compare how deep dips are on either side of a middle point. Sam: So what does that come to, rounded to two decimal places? -1.09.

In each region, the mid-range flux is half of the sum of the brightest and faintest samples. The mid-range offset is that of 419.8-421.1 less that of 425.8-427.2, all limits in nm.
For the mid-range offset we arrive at 0.14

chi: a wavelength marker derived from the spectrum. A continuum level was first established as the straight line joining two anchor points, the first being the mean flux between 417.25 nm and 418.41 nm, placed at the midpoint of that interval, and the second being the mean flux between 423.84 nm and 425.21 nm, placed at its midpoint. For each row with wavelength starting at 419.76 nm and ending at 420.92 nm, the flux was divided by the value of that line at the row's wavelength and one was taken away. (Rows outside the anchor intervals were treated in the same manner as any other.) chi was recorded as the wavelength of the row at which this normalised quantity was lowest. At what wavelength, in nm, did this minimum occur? 420.048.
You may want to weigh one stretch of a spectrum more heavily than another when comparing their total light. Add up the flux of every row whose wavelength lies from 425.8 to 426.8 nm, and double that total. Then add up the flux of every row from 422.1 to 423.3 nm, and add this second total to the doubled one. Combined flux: 59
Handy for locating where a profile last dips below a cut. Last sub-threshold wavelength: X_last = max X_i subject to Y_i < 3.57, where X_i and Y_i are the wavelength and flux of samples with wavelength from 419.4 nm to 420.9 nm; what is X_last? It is 420.048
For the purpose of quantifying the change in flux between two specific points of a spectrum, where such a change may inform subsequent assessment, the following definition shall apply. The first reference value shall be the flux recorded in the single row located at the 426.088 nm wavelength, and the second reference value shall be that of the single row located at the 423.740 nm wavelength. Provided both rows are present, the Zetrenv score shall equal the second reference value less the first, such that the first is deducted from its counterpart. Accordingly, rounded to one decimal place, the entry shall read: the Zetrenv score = 1.0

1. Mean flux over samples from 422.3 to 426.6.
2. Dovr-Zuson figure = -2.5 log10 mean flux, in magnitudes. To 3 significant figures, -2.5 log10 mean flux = -1.49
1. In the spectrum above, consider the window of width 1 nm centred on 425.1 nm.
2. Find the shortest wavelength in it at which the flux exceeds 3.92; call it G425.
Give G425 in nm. 424.912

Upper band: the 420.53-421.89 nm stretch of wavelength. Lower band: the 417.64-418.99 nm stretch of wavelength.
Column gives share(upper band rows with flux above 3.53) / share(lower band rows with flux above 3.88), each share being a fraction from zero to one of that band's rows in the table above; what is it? 3.5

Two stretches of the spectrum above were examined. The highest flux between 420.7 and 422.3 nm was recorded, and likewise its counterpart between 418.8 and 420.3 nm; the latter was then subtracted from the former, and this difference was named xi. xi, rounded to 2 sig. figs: 0.22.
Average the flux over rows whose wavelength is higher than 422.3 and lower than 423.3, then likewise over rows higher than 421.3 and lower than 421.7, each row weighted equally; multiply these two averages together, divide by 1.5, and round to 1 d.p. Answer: 10.2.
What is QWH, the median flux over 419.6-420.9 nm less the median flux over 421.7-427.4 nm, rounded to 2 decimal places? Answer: -0.16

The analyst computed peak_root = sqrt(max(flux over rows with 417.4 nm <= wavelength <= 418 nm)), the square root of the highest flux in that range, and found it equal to 2.06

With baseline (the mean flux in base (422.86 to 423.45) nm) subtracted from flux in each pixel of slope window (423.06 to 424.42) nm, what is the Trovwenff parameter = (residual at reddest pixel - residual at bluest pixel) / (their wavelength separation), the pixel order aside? 1.01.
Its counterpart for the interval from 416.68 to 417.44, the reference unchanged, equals -0.01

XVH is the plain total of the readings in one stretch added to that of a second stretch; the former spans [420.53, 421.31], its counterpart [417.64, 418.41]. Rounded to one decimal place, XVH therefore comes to 31.2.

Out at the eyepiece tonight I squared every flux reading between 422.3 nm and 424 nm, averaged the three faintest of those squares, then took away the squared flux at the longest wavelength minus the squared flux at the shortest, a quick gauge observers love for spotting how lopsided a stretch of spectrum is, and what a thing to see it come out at 10.6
